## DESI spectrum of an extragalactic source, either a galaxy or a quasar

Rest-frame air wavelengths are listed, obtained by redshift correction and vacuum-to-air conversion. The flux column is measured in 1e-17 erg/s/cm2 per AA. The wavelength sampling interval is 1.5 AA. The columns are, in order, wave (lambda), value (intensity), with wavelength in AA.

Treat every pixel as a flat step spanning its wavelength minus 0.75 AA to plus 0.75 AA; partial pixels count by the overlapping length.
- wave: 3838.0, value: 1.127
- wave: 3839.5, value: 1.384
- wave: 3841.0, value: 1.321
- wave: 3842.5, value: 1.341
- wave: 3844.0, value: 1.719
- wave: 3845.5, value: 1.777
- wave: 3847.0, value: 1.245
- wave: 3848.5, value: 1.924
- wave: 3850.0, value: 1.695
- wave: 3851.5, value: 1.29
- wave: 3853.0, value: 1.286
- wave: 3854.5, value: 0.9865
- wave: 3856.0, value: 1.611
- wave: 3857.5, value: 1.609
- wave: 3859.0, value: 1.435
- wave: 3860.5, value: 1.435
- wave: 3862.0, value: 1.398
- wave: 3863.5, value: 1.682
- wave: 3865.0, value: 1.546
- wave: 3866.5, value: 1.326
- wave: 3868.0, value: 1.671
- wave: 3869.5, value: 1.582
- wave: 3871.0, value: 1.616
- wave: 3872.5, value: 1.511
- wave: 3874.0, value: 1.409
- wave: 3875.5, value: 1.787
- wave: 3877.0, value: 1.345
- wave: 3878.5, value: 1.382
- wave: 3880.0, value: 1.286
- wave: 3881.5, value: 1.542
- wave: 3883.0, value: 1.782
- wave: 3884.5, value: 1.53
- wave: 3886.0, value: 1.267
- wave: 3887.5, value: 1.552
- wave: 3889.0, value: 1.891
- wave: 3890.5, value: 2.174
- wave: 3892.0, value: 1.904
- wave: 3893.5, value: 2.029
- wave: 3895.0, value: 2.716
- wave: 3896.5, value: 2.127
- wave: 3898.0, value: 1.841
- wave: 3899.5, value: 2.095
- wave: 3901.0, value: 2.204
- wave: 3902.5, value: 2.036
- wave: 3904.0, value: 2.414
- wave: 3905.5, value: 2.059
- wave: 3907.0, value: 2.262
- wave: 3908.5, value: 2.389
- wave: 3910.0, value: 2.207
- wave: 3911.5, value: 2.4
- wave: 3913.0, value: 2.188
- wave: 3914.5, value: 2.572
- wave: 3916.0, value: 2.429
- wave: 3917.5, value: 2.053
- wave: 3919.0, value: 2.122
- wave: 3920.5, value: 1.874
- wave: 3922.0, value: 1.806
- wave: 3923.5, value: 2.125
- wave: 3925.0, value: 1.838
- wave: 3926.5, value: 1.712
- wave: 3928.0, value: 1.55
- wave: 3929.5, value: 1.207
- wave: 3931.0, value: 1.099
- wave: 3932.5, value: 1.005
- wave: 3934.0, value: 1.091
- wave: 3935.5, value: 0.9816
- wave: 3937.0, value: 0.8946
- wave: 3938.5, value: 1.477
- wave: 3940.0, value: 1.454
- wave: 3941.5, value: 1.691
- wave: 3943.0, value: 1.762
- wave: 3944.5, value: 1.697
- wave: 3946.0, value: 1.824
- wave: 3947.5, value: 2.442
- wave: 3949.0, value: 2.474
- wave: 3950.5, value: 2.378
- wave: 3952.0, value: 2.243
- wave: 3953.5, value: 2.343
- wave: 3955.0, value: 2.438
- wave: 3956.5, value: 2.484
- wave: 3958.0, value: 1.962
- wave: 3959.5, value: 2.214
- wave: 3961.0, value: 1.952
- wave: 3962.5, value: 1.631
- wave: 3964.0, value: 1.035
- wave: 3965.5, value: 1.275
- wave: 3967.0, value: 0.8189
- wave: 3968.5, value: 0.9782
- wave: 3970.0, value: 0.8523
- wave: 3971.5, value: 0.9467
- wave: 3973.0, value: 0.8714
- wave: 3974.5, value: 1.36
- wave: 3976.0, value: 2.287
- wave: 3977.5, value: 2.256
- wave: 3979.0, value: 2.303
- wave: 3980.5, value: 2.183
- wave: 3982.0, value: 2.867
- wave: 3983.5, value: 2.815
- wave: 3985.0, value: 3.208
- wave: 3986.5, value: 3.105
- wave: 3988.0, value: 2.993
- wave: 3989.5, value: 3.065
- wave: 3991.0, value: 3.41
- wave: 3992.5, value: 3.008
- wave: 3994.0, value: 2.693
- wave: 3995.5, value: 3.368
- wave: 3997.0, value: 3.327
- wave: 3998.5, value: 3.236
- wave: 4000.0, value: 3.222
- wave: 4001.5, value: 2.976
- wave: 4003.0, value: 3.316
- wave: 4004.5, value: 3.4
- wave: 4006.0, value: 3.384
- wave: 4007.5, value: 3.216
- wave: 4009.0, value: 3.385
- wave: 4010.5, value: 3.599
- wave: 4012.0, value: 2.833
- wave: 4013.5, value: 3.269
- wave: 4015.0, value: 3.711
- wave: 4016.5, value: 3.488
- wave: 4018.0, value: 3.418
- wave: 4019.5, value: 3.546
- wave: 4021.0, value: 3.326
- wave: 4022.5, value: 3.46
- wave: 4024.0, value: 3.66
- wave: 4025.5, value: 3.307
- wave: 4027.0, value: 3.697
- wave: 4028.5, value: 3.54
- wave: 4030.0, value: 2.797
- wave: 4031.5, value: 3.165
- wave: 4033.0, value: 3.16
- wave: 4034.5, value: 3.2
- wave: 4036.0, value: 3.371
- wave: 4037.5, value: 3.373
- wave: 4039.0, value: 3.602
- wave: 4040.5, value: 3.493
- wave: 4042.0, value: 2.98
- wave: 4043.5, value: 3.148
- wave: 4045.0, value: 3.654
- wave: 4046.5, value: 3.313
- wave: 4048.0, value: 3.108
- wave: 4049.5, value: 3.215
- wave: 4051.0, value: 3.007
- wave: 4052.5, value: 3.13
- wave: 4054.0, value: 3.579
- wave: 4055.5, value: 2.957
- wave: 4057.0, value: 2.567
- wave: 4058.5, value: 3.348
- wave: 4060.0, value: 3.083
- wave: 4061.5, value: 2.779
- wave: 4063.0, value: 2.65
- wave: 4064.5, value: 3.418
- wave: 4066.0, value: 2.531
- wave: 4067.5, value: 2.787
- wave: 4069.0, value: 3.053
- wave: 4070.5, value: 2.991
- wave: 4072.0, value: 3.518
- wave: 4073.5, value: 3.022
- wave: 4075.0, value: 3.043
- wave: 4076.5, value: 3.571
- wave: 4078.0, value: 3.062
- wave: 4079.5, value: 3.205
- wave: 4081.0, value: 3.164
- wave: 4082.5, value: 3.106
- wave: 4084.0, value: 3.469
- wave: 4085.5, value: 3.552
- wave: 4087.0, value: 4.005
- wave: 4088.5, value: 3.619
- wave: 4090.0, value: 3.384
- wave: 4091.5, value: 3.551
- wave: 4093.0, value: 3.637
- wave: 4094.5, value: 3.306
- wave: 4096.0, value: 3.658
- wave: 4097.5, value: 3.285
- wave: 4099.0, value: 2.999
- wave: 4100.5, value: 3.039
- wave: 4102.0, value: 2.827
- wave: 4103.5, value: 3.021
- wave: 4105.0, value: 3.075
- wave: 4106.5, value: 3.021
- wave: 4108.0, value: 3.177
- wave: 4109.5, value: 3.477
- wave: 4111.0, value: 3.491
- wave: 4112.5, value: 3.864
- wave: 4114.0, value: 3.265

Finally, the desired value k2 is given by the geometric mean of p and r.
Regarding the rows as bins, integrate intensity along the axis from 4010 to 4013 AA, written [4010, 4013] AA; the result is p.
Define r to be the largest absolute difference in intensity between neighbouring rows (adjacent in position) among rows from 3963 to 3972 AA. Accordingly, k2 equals 2.1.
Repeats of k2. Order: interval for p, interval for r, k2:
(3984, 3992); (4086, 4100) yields 3.1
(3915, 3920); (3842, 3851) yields 2.7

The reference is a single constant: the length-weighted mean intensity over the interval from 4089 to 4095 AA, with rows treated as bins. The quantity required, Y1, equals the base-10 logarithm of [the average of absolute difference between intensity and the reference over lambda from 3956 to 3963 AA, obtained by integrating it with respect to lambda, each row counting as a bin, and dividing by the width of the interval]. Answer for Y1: 0.16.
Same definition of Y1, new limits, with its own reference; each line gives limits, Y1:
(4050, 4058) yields -0.34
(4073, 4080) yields -0.47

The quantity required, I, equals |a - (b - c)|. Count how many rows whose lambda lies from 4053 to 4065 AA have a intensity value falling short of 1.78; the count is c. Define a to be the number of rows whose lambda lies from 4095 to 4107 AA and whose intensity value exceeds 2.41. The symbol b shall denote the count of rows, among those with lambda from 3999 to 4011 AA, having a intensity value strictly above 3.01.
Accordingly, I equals 1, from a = 8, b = 7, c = 0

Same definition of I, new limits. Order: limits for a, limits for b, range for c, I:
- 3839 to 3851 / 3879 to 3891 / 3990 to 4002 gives 0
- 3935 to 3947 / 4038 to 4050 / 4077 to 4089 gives 7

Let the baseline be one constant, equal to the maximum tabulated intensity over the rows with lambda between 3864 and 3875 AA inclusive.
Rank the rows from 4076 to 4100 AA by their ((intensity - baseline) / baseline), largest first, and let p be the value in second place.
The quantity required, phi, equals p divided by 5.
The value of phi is 0.24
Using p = 1.2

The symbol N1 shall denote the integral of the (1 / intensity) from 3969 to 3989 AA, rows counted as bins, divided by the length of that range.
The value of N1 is 0.58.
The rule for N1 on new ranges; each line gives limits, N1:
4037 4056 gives 0.31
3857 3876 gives 0.66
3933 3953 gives 0.65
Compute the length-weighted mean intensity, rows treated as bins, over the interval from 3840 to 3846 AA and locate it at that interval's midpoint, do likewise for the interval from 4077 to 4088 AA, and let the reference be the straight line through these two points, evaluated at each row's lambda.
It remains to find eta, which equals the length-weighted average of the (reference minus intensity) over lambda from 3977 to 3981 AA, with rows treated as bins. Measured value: 0.3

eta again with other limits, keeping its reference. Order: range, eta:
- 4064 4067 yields 0.3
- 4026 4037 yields -0.3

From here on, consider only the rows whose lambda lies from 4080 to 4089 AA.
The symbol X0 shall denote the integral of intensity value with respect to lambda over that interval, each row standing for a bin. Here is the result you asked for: 31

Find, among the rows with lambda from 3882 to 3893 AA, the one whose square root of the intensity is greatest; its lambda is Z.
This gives 3890.5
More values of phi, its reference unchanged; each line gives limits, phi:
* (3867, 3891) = 0.03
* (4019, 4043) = 0.24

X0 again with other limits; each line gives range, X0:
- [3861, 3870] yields 14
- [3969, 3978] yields 13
